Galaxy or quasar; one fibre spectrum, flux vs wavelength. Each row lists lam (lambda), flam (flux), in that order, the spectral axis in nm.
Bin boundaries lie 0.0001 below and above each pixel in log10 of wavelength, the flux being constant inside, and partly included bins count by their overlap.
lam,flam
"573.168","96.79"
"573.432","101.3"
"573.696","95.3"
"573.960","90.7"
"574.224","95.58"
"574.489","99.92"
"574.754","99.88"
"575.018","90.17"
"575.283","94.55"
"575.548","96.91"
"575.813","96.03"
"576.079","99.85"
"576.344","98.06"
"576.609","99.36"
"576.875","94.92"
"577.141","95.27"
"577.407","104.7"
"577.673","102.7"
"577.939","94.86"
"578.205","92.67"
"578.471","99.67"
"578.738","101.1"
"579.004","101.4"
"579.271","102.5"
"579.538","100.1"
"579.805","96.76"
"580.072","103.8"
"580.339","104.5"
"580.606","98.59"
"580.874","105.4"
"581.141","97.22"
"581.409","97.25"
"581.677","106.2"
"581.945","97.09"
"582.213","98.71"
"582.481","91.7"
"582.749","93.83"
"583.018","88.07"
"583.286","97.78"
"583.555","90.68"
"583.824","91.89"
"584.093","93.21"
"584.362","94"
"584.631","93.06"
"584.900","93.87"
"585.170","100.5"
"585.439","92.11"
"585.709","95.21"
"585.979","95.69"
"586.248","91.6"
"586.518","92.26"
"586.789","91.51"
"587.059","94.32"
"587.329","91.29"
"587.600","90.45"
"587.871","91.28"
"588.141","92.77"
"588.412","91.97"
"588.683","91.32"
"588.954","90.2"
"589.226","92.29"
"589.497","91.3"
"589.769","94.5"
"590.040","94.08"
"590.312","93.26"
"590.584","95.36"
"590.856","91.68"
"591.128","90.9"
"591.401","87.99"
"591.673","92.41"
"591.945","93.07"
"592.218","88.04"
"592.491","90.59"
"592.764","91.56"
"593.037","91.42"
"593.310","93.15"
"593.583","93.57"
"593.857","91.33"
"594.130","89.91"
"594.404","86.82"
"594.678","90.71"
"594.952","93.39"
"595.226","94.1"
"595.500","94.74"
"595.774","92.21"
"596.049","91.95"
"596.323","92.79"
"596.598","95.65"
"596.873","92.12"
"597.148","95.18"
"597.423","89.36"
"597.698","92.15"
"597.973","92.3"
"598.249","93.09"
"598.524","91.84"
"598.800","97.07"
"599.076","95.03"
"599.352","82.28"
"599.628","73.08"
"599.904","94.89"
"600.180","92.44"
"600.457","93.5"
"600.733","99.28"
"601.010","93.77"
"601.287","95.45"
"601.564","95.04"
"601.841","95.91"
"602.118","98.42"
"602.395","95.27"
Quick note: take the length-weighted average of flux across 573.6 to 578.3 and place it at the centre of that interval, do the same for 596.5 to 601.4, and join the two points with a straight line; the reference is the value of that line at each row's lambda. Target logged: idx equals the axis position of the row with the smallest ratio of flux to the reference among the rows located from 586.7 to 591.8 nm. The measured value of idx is 591.401 nm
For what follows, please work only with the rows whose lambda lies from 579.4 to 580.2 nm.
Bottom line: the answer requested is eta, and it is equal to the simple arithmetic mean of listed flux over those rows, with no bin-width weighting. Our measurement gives 100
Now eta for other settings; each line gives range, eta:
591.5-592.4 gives 91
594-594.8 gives 89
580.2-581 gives 103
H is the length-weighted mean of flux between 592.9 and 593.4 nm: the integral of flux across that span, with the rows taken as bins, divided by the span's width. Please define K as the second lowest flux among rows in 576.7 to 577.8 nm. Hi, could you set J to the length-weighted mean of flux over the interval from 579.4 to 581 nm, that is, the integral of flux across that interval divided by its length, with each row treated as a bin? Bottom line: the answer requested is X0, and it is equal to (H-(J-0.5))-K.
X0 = -104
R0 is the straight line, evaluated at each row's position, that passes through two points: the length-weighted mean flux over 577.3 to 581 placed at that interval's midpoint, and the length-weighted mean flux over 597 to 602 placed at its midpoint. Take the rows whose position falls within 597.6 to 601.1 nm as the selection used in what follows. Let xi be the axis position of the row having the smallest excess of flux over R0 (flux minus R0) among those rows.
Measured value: 599.628 nm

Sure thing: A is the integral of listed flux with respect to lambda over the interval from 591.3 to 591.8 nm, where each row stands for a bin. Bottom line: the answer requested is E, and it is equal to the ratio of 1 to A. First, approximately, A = 45.2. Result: 0.0221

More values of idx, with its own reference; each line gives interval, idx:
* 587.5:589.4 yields 587.600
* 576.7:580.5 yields 578.205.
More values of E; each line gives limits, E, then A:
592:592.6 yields 0.0186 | 53.8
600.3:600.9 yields 0.0173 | 57.7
